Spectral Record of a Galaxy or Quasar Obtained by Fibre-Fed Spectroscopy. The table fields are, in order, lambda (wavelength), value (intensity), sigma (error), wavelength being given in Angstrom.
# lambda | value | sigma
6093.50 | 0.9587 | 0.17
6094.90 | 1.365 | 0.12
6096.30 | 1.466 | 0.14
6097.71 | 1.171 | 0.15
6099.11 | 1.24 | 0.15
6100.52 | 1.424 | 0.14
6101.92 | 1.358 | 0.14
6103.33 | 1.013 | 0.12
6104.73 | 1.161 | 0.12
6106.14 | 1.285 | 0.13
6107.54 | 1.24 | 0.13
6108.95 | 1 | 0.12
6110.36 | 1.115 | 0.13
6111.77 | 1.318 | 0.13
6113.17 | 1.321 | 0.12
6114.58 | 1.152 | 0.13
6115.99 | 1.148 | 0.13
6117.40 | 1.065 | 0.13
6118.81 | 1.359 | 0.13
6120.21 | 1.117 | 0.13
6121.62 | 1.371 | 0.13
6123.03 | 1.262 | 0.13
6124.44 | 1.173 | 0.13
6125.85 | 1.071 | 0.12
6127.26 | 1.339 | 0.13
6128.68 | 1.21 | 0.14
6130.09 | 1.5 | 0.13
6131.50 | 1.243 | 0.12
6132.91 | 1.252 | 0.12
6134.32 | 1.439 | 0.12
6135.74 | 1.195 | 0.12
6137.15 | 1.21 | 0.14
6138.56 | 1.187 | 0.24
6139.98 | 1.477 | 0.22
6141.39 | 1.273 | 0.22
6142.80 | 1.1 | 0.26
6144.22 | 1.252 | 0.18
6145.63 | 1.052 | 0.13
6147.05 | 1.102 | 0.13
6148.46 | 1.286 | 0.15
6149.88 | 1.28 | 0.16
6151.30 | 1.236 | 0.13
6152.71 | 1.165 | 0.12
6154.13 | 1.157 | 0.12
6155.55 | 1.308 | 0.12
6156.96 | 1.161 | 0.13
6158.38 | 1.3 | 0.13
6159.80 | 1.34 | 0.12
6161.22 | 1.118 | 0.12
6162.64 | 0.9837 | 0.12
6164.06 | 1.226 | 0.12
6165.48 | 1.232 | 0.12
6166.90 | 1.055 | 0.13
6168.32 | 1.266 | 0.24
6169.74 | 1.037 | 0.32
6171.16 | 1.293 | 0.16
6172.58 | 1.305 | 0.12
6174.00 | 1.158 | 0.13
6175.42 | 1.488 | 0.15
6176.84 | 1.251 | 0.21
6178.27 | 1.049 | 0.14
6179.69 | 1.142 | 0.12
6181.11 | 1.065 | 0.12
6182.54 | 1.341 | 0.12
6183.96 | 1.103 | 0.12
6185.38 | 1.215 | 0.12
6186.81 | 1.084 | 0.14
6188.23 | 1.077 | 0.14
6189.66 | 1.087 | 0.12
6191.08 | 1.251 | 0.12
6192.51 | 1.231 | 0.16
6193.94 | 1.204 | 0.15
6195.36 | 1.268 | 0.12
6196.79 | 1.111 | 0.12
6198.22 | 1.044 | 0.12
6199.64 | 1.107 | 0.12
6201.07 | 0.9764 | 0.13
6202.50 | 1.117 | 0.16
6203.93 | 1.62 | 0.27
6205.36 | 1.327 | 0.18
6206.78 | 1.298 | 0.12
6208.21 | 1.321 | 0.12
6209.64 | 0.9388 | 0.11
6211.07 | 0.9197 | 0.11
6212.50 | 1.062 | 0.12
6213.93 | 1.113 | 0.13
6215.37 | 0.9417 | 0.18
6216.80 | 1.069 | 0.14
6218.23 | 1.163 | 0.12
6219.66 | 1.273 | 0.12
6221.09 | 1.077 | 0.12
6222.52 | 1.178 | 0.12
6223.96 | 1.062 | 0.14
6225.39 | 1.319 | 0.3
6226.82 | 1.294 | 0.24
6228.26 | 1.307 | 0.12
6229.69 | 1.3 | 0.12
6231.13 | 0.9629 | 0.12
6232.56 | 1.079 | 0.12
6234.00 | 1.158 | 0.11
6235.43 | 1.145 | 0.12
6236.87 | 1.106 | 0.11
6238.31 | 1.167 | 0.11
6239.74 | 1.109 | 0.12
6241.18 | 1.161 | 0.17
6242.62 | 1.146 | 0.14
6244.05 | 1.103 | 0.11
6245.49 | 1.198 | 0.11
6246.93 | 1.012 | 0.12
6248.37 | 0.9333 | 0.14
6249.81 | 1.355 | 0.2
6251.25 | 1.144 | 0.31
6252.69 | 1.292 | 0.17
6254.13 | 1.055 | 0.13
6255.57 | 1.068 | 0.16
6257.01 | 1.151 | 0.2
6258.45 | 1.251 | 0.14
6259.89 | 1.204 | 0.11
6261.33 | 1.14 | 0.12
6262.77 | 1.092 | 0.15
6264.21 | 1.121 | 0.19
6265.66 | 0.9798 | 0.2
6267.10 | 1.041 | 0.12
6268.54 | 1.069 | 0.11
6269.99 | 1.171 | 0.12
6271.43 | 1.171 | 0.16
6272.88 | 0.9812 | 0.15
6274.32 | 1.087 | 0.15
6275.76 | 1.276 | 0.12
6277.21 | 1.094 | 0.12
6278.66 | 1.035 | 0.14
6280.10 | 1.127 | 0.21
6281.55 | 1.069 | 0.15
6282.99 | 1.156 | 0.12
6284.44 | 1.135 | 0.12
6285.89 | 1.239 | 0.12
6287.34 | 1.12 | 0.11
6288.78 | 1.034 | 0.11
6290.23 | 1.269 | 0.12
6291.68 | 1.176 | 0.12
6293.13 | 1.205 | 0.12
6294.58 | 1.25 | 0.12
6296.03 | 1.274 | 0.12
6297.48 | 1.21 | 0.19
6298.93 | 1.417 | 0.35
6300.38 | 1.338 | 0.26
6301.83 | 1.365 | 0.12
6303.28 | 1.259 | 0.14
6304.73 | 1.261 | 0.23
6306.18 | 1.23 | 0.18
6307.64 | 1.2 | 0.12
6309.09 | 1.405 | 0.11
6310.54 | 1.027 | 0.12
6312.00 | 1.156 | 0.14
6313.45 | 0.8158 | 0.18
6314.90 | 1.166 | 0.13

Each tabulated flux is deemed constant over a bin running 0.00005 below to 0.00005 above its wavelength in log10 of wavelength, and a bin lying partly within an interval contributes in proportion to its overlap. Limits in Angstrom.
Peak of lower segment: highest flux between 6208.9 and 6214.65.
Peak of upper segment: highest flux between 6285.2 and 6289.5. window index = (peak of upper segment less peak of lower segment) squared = 0.0159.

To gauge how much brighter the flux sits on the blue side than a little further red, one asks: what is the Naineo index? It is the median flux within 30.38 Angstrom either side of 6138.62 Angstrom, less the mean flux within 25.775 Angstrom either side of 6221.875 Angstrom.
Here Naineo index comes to 0.079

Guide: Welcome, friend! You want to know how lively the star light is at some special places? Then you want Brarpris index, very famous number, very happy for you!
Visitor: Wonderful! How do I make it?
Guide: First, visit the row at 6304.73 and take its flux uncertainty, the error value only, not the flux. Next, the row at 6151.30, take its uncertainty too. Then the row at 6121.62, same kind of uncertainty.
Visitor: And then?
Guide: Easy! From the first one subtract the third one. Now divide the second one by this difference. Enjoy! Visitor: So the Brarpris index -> 1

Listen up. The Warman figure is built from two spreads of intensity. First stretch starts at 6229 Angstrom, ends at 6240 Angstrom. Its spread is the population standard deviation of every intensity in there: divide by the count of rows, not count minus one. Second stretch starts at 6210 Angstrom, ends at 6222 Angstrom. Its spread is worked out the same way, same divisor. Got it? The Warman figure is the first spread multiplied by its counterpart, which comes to 0.0094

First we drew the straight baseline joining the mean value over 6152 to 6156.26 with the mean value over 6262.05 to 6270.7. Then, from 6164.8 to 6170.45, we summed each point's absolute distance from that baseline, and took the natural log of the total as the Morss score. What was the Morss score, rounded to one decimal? -0.9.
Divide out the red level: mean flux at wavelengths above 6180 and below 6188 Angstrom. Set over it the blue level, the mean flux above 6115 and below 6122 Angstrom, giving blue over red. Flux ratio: 1.04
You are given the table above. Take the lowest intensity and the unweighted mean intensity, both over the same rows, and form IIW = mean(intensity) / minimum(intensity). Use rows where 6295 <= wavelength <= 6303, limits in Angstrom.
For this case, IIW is 1.09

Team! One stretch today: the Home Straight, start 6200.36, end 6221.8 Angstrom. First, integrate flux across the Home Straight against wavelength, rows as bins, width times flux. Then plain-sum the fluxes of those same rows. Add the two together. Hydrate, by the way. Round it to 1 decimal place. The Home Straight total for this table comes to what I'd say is 41.8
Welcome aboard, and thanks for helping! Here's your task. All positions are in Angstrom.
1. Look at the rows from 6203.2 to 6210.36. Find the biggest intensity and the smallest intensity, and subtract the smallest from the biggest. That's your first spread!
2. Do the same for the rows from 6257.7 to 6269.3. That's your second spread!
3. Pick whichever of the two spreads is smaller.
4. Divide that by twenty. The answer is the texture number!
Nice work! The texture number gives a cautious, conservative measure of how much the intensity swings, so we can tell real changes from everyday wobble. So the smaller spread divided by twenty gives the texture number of 0.0136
